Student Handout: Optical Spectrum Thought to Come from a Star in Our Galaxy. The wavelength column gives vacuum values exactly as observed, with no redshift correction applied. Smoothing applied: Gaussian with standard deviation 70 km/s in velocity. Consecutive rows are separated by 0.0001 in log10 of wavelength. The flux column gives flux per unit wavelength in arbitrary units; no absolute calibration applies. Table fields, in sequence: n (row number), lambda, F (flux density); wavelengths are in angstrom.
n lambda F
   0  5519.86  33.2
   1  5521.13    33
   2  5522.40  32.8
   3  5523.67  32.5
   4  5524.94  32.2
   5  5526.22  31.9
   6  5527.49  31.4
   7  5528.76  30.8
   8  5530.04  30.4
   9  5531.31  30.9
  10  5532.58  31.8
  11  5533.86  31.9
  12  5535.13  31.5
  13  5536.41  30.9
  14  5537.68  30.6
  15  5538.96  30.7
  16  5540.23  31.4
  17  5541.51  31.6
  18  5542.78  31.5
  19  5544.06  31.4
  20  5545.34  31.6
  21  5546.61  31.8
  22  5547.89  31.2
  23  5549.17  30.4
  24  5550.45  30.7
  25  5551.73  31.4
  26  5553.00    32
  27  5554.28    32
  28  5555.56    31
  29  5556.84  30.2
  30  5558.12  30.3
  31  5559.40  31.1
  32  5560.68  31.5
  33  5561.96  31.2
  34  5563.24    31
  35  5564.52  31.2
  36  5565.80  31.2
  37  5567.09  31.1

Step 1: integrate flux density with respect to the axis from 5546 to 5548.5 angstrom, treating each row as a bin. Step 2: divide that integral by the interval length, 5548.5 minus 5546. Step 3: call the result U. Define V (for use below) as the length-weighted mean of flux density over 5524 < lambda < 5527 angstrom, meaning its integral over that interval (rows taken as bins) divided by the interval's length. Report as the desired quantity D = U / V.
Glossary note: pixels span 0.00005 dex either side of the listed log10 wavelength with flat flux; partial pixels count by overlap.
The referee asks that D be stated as 0.982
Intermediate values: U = 31.5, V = 32.0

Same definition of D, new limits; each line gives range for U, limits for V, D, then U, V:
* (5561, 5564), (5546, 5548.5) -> 0.991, 31.2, 31.5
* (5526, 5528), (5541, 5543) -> 1.000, 31.7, 31.7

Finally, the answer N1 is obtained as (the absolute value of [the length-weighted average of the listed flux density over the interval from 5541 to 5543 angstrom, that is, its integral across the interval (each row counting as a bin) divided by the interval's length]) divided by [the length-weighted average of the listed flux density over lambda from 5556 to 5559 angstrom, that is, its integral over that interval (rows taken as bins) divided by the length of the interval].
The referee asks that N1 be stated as 1.04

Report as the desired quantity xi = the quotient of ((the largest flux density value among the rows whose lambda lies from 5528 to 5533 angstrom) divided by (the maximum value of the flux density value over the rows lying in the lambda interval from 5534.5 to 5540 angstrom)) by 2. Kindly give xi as 0.505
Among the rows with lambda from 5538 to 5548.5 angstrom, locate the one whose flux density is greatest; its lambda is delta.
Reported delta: 5546.61 angstrom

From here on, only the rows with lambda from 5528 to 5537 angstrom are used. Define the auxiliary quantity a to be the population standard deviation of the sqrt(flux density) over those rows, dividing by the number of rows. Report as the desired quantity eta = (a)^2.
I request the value 0.0022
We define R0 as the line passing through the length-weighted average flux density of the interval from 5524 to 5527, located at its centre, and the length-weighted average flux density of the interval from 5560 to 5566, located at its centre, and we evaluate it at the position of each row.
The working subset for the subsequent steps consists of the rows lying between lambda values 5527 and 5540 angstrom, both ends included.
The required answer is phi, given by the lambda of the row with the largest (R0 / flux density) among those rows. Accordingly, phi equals 5530.04 angstrom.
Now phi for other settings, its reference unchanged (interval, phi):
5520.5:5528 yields 5527.49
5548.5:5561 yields 5556.84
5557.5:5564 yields 5558.12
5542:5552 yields 5549.17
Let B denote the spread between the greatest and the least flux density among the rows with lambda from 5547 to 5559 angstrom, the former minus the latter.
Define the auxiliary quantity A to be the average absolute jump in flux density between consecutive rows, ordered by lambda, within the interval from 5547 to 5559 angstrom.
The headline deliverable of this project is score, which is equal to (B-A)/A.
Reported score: 2.35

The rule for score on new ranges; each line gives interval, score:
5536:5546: 3.12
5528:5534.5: 2.16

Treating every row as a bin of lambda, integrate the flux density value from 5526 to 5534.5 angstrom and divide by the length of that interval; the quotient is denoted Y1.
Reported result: 31.3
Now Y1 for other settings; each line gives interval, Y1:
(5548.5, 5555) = 31.3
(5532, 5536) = 31.6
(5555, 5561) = 30.8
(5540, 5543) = 31.5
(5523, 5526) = 32.3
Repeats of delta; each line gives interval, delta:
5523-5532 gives 5523.67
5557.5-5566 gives 5560.68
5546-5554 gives 5553.00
